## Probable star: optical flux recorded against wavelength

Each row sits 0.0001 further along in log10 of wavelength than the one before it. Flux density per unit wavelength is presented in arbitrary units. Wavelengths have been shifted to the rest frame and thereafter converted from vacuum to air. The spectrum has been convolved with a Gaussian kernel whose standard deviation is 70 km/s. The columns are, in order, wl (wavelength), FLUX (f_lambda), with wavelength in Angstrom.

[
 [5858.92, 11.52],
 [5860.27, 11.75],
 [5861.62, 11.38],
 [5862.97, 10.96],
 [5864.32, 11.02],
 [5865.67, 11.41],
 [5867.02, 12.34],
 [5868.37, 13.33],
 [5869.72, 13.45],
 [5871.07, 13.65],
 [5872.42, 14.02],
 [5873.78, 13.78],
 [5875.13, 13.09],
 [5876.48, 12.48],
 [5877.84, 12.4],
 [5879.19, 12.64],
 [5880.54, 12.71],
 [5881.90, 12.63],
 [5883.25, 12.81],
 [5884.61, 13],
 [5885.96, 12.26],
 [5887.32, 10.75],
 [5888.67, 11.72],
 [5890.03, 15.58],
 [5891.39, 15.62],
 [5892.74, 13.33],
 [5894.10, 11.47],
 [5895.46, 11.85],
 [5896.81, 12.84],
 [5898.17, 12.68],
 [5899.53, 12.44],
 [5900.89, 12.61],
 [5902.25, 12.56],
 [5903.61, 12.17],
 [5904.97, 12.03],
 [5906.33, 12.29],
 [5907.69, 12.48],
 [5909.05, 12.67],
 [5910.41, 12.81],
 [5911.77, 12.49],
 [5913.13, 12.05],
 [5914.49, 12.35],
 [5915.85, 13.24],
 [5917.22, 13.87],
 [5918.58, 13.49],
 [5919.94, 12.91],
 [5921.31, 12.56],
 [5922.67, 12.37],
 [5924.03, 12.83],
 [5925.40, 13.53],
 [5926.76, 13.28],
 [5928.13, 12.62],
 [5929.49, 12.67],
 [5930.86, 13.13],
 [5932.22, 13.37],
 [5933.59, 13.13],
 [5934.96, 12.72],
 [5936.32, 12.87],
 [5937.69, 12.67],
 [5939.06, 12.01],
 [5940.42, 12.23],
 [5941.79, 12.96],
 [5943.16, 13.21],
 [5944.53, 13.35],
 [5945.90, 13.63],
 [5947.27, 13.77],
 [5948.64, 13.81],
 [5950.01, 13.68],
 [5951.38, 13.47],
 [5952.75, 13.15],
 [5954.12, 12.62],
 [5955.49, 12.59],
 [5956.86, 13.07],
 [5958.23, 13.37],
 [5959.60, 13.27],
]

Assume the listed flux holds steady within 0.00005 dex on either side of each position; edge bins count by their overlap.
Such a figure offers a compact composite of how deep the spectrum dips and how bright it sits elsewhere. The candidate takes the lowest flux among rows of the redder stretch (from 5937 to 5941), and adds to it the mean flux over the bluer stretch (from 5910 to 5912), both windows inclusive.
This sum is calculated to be 24.7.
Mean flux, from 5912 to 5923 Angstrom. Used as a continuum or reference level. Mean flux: 12.9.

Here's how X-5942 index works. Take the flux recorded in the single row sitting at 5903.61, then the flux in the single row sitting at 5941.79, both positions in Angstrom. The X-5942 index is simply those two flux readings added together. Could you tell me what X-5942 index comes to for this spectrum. 25.1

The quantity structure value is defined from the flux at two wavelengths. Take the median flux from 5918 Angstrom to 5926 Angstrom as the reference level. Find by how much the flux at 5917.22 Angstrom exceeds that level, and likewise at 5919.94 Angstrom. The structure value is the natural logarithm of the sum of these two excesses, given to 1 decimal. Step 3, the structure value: 0.0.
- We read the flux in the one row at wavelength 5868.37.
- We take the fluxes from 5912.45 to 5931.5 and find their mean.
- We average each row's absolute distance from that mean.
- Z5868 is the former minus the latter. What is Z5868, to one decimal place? 12.9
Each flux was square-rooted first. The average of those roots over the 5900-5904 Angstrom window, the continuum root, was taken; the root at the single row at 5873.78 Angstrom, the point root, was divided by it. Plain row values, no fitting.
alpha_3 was 1.05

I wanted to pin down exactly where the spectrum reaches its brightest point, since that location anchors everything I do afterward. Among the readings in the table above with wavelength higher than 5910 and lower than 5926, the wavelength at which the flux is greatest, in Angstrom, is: 5917.22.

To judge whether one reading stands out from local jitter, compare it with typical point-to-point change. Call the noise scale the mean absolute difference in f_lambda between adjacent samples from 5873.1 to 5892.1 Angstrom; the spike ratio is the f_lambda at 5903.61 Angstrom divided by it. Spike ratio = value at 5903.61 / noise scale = 17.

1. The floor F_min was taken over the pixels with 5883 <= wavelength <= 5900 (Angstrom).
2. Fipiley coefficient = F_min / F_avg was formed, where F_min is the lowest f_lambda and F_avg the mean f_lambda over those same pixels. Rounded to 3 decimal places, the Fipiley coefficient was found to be 0.840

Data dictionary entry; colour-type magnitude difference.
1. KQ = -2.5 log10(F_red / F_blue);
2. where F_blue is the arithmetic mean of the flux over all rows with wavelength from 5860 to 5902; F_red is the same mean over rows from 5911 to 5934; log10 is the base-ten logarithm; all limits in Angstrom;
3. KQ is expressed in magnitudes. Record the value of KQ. -0.02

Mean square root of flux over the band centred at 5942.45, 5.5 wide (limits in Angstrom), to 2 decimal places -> 3.60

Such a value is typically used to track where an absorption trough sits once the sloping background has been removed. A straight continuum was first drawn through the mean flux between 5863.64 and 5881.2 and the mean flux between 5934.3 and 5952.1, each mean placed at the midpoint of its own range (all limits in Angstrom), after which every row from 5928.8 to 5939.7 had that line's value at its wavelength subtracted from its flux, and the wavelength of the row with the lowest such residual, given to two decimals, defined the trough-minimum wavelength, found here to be 5939.06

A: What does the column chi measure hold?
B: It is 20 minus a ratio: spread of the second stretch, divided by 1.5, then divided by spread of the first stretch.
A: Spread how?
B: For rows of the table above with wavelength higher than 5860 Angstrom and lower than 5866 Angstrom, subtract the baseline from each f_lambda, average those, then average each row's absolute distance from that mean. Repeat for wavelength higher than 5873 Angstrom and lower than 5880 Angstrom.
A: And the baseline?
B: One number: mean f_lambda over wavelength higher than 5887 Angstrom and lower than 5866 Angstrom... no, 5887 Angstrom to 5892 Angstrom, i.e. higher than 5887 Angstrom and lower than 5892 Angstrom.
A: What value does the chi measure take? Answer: 18.8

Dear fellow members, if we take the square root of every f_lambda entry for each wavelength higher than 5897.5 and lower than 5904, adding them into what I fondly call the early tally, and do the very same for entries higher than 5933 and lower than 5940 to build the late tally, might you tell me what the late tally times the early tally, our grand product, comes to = 315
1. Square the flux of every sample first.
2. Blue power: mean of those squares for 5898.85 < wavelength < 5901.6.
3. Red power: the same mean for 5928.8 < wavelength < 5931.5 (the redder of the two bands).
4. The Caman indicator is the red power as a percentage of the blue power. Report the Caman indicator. 106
